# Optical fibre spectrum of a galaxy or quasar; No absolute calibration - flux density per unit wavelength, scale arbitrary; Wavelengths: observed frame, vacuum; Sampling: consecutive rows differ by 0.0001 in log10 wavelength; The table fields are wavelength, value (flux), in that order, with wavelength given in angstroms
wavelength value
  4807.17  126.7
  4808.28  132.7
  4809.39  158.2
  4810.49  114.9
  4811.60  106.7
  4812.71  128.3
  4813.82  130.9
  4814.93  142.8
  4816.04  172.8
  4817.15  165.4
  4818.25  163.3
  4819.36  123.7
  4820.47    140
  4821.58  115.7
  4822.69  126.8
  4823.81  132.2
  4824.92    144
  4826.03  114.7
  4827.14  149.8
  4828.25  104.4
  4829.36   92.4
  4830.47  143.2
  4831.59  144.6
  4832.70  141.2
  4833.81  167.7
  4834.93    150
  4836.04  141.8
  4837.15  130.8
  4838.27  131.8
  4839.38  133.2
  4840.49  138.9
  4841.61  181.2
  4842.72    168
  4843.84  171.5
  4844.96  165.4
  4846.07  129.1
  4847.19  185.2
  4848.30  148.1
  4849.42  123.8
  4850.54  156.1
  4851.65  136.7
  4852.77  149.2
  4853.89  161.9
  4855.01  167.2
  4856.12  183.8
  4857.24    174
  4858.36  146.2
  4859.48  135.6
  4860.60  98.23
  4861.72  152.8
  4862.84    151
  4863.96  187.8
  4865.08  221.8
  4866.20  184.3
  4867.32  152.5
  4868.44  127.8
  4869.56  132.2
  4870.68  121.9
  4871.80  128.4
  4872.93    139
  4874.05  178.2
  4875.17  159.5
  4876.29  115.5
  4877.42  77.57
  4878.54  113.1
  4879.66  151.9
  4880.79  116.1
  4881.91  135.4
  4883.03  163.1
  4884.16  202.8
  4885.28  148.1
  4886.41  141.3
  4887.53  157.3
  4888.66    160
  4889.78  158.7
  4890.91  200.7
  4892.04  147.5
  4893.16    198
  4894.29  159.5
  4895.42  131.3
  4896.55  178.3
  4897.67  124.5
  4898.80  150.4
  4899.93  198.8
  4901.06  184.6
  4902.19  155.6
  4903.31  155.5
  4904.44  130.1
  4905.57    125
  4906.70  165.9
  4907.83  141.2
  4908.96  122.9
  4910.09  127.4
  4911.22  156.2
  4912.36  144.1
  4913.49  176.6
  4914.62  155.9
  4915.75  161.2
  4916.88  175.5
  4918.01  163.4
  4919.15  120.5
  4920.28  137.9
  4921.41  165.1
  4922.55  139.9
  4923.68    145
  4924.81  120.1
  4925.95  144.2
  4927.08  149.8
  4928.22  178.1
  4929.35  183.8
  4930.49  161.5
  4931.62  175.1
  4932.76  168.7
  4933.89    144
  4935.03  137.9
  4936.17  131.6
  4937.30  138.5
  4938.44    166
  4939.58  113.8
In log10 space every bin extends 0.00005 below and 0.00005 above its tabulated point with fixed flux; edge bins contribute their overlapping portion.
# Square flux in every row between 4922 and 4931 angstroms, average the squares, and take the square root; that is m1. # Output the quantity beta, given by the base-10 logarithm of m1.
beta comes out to 2.19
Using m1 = 154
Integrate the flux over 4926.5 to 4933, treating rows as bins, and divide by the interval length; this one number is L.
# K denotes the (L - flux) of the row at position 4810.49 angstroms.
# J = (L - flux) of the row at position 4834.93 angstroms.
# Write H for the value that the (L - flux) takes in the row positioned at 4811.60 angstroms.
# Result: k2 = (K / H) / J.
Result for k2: 0.04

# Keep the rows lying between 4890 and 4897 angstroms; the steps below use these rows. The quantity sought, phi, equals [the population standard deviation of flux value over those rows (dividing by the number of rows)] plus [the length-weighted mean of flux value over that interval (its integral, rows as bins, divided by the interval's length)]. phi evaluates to 194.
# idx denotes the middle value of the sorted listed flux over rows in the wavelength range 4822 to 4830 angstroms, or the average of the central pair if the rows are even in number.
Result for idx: 127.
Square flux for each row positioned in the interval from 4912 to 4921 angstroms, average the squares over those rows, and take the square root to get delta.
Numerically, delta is 155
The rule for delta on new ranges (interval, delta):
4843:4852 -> 153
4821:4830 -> 124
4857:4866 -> 162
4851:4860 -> 158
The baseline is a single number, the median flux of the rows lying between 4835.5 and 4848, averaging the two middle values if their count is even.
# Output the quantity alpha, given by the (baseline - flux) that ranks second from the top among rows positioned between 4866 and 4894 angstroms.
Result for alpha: 29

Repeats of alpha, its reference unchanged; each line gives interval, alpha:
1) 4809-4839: 37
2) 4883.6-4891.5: -6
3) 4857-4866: 6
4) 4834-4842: 10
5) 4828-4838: 37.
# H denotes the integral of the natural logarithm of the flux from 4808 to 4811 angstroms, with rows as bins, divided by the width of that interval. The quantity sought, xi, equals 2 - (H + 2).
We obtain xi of -4.91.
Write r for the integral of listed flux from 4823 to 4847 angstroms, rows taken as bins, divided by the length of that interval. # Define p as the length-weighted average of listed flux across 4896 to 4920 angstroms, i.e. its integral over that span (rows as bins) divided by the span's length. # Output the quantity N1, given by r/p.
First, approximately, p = 153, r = 142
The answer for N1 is 0.93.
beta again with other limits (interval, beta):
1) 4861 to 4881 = 2.17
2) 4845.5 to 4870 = 2.20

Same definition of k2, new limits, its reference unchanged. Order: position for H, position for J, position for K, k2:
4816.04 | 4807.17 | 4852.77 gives -0.14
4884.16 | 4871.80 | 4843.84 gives 0.00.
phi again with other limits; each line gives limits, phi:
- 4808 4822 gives 159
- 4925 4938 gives 172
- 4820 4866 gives 173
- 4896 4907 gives 181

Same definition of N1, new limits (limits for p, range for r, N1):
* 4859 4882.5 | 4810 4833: 0.94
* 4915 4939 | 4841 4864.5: 1.02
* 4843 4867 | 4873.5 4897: 0.96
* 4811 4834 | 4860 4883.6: 1.06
